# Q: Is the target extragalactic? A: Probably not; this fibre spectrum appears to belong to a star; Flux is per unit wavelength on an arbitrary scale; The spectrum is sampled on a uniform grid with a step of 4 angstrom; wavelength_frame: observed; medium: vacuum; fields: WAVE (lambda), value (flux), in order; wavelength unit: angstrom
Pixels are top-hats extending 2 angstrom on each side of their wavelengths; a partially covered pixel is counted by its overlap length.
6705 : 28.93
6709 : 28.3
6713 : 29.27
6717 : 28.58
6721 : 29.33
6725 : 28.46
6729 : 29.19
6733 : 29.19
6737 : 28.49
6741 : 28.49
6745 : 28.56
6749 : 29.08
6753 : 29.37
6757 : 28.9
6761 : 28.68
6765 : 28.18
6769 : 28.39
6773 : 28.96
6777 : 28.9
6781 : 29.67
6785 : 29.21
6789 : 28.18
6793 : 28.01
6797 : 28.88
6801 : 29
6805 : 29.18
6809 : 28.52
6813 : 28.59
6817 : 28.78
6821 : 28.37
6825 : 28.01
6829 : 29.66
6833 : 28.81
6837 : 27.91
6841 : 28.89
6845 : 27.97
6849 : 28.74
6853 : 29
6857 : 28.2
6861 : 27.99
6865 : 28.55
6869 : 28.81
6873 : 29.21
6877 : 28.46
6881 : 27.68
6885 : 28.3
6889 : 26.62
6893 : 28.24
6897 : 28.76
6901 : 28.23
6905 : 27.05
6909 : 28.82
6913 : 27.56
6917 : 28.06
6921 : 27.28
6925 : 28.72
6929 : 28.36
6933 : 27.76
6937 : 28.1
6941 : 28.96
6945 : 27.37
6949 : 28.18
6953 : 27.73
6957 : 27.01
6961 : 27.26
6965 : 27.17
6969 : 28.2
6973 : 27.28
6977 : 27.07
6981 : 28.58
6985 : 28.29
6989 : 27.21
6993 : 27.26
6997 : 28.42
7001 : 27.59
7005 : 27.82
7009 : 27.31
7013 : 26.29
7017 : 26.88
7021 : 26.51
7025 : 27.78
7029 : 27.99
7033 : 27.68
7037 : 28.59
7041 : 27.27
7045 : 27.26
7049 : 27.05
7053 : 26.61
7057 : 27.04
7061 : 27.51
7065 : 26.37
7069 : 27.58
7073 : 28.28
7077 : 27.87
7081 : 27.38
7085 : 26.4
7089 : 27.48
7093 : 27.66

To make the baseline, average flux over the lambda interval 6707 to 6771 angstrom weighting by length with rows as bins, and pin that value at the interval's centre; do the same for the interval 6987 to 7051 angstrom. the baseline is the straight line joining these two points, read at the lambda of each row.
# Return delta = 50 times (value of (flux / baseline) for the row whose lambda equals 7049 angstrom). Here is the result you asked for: 49.6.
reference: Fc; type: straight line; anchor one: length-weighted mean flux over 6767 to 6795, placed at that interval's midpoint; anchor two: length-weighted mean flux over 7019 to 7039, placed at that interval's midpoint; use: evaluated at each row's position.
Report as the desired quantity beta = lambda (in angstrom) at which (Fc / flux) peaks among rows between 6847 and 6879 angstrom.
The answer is 6861 angstrom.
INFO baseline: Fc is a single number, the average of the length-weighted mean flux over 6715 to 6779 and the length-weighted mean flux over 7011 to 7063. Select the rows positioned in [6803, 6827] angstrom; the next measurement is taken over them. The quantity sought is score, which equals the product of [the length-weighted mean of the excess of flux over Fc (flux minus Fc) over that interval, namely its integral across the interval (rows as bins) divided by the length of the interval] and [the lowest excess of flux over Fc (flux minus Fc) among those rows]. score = -0.01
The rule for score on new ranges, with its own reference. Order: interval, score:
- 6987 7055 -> 1.13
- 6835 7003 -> 0.02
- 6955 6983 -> 0.53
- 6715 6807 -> -0.02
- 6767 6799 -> -0.02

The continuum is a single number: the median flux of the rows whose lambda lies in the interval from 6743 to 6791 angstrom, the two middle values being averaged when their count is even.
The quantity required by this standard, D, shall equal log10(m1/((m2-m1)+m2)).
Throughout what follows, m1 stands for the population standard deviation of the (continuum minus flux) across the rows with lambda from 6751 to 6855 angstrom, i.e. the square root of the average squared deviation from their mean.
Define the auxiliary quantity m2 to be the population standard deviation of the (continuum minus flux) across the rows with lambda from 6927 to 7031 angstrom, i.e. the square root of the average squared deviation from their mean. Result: -0.21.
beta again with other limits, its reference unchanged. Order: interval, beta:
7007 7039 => 7013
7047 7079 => 7065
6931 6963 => 6957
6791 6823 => 6793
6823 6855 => 6837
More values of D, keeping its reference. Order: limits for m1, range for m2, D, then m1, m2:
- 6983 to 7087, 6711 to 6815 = 0.51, 0.633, 0.41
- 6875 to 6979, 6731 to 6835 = 0.39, 0.636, 0.45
